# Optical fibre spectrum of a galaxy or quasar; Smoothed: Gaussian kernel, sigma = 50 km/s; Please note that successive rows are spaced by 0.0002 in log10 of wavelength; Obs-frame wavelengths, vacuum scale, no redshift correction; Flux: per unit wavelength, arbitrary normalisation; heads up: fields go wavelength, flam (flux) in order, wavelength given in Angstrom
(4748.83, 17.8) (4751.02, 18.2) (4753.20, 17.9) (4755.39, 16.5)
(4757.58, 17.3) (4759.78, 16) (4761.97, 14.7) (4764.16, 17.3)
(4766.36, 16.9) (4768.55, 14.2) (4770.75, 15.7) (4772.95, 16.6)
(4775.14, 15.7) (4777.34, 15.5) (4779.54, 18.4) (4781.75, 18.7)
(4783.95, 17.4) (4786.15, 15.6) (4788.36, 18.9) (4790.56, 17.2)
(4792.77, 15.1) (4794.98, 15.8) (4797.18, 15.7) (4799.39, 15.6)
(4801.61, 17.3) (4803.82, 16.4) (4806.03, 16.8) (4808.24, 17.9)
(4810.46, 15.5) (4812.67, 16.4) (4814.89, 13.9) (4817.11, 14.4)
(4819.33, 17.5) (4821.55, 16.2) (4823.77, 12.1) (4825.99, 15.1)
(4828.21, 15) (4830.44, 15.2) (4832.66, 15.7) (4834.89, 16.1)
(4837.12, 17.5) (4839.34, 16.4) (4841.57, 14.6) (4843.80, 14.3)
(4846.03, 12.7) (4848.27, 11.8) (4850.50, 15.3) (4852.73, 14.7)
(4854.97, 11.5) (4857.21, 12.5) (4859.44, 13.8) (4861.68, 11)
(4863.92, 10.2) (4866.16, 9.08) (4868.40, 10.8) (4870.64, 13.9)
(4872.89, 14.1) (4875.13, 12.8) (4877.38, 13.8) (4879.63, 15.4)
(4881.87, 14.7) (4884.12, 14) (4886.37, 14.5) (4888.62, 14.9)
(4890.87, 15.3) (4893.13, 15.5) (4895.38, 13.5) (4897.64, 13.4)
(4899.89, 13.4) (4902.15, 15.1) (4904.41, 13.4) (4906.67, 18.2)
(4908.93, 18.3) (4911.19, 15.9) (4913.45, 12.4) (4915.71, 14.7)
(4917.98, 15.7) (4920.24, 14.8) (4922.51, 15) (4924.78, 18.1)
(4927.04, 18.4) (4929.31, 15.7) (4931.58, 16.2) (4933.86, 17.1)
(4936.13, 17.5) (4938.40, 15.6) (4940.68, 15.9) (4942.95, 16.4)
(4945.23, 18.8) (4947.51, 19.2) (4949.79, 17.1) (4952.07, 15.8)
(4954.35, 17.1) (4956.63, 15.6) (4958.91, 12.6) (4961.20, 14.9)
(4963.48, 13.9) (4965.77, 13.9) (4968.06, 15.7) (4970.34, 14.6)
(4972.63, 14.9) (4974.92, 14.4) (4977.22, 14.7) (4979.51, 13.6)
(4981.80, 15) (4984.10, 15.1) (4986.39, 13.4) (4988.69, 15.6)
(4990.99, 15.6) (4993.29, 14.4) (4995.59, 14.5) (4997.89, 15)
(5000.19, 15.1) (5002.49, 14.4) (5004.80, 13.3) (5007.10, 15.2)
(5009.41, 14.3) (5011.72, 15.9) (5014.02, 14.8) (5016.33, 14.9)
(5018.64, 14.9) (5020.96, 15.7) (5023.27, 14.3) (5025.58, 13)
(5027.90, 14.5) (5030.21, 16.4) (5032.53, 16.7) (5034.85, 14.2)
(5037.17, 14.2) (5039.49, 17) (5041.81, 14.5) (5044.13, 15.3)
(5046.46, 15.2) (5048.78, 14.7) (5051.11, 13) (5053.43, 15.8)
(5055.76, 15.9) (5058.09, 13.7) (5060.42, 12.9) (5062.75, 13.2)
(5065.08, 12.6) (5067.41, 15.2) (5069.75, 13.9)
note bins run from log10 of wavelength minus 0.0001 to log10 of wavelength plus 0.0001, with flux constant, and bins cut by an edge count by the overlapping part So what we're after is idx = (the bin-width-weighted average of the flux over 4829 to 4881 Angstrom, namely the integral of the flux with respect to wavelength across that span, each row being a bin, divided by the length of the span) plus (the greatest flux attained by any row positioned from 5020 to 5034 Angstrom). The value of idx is 30.3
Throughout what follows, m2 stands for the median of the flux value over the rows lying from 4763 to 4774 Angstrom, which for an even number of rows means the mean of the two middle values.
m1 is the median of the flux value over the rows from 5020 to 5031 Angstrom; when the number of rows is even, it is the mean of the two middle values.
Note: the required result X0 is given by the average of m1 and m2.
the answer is 15.55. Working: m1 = 14.5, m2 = 16.6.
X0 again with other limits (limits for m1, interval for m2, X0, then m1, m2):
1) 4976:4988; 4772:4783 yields 15.65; 14.7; 16.6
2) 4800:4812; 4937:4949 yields 16.60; 16.8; 16.4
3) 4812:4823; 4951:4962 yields 15.90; 16.2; 15.6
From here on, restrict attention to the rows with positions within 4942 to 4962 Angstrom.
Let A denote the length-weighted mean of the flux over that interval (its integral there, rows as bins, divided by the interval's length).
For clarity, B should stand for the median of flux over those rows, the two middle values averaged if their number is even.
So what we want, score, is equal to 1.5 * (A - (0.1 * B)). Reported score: 22.2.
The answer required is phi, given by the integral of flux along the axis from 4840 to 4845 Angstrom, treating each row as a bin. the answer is 73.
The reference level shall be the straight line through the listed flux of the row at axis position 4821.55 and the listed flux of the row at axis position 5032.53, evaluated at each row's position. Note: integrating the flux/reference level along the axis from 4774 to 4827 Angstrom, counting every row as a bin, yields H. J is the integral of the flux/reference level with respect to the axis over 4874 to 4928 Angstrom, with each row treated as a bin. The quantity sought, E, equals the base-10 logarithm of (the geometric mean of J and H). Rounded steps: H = 53.2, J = 50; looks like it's 1.71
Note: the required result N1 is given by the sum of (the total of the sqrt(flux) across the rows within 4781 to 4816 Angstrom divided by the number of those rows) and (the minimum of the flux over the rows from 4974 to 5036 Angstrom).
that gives 17.1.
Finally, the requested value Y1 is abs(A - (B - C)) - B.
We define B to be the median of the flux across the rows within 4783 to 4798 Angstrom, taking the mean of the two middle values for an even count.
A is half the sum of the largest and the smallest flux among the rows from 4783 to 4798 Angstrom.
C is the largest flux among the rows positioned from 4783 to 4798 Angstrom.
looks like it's 4.3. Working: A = 17.0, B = 15.8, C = 18.9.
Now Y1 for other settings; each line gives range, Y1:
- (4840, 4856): 0.1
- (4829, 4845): 2.0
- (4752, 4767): 0.4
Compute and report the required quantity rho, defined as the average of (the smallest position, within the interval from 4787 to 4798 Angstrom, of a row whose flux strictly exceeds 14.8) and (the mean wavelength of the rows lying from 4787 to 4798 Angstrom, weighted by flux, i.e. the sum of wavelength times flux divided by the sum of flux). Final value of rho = 4790.5 Angstrom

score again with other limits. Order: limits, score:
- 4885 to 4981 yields 21.0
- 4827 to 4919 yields 19.1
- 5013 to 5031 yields 19.9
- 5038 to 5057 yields 20.4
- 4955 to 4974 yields 19.7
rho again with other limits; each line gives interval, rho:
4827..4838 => 4830.5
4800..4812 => 4803.8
